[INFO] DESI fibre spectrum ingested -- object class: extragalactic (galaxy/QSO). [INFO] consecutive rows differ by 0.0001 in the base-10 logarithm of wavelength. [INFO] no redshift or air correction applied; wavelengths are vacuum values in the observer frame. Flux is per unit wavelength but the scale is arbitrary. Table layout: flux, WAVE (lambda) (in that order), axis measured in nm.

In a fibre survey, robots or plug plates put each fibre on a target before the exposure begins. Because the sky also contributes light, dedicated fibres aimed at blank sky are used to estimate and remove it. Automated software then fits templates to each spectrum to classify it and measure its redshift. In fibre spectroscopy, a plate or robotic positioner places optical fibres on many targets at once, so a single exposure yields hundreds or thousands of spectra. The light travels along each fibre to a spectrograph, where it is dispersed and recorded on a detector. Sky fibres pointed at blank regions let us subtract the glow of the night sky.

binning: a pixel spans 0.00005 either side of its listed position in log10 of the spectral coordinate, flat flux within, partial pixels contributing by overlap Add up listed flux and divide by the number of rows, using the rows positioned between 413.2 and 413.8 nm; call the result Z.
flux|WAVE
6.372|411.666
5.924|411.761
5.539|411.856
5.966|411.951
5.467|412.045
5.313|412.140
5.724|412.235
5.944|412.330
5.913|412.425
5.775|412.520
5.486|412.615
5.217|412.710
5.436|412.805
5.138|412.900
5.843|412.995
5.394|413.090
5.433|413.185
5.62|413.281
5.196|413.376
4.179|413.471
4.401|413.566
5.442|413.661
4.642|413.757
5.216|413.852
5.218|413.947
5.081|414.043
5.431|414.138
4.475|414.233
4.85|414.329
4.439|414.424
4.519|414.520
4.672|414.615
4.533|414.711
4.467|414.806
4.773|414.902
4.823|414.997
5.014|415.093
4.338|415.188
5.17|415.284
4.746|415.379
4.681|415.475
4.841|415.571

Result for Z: 4.9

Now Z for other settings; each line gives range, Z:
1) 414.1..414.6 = 4.7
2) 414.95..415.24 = 4.7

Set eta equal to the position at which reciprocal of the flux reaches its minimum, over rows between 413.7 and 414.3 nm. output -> 414.138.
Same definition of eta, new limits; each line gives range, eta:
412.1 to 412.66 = 412.330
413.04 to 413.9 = 413.281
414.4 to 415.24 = 415.093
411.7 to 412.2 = 411.951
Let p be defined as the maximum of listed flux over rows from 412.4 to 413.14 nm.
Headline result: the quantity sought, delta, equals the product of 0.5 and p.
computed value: 2.96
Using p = 5.913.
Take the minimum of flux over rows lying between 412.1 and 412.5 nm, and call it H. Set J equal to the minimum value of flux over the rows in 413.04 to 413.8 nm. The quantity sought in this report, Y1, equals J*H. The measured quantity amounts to 22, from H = 5.313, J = 4.179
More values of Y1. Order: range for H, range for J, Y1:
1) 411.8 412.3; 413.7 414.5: 24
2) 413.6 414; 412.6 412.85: 24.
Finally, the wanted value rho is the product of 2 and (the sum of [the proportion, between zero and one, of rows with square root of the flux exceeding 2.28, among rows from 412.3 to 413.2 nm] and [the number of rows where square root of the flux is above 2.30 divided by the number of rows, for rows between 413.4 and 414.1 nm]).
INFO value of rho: 2.1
